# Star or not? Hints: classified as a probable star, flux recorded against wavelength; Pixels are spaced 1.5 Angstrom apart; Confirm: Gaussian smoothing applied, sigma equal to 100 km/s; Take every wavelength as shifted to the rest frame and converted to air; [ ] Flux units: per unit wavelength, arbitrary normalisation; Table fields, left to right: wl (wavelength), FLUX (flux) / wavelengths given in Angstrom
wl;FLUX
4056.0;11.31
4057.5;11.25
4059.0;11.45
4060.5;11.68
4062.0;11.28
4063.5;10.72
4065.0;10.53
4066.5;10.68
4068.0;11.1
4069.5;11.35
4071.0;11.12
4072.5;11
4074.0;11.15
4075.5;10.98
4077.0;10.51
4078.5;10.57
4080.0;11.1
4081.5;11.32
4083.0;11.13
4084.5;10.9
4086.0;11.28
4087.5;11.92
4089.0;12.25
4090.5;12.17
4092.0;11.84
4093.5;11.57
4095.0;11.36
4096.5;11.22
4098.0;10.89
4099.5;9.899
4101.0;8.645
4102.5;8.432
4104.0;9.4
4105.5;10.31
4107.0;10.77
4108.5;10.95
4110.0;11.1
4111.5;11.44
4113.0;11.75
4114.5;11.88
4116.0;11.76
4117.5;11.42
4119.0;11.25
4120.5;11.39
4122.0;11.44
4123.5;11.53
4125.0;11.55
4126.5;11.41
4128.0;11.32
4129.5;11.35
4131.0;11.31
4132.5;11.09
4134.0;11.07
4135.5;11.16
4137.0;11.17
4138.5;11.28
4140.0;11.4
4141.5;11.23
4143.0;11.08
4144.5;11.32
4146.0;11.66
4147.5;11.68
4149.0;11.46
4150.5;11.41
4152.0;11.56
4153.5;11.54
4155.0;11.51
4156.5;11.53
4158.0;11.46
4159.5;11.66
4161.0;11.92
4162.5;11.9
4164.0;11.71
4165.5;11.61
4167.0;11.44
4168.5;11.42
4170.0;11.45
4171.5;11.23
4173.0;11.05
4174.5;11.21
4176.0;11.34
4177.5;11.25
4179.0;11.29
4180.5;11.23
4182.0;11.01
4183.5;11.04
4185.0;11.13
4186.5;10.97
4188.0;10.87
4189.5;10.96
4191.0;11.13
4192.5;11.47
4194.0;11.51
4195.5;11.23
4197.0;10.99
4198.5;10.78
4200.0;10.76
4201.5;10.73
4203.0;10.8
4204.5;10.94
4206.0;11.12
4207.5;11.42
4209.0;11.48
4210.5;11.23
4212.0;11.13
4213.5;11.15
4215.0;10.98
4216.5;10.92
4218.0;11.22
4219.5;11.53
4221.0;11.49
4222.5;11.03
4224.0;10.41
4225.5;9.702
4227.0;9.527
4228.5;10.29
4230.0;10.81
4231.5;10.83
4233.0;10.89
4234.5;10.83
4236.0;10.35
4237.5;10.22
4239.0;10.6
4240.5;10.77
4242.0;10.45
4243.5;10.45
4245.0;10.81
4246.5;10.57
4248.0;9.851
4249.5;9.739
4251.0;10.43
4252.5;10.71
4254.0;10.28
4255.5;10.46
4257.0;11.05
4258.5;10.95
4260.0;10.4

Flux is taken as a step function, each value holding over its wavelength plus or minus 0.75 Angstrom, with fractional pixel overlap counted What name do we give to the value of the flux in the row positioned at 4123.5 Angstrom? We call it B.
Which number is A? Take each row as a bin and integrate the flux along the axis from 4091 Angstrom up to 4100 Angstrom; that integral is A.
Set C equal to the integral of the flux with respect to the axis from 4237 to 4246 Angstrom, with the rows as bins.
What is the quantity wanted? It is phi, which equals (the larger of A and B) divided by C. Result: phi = 1.06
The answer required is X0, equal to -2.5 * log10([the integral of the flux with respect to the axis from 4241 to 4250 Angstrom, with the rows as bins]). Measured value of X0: -4.92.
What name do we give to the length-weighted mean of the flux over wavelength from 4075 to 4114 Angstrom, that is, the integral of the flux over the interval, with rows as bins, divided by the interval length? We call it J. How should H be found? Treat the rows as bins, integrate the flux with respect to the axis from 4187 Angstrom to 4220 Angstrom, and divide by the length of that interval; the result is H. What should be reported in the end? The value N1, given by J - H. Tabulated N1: -0.2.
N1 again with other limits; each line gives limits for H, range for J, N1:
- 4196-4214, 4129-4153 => 0.3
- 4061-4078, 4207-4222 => 0.3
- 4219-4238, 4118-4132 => 0.8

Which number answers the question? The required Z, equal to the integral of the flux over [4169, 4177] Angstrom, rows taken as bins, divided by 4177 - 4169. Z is 11.3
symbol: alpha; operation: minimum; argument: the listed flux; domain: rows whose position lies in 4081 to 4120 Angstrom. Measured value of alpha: 8.432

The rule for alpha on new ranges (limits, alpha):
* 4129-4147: 11.07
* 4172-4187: 10.97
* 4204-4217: 10.92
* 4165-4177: 11.05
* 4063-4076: 10.53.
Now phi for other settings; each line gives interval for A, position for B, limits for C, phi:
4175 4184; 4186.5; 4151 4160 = 0.97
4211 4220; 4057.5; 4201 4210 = 1.00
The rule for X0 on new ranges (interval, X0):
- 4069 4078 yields -4.99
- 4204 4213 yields -5.01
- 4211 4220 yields -5.00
